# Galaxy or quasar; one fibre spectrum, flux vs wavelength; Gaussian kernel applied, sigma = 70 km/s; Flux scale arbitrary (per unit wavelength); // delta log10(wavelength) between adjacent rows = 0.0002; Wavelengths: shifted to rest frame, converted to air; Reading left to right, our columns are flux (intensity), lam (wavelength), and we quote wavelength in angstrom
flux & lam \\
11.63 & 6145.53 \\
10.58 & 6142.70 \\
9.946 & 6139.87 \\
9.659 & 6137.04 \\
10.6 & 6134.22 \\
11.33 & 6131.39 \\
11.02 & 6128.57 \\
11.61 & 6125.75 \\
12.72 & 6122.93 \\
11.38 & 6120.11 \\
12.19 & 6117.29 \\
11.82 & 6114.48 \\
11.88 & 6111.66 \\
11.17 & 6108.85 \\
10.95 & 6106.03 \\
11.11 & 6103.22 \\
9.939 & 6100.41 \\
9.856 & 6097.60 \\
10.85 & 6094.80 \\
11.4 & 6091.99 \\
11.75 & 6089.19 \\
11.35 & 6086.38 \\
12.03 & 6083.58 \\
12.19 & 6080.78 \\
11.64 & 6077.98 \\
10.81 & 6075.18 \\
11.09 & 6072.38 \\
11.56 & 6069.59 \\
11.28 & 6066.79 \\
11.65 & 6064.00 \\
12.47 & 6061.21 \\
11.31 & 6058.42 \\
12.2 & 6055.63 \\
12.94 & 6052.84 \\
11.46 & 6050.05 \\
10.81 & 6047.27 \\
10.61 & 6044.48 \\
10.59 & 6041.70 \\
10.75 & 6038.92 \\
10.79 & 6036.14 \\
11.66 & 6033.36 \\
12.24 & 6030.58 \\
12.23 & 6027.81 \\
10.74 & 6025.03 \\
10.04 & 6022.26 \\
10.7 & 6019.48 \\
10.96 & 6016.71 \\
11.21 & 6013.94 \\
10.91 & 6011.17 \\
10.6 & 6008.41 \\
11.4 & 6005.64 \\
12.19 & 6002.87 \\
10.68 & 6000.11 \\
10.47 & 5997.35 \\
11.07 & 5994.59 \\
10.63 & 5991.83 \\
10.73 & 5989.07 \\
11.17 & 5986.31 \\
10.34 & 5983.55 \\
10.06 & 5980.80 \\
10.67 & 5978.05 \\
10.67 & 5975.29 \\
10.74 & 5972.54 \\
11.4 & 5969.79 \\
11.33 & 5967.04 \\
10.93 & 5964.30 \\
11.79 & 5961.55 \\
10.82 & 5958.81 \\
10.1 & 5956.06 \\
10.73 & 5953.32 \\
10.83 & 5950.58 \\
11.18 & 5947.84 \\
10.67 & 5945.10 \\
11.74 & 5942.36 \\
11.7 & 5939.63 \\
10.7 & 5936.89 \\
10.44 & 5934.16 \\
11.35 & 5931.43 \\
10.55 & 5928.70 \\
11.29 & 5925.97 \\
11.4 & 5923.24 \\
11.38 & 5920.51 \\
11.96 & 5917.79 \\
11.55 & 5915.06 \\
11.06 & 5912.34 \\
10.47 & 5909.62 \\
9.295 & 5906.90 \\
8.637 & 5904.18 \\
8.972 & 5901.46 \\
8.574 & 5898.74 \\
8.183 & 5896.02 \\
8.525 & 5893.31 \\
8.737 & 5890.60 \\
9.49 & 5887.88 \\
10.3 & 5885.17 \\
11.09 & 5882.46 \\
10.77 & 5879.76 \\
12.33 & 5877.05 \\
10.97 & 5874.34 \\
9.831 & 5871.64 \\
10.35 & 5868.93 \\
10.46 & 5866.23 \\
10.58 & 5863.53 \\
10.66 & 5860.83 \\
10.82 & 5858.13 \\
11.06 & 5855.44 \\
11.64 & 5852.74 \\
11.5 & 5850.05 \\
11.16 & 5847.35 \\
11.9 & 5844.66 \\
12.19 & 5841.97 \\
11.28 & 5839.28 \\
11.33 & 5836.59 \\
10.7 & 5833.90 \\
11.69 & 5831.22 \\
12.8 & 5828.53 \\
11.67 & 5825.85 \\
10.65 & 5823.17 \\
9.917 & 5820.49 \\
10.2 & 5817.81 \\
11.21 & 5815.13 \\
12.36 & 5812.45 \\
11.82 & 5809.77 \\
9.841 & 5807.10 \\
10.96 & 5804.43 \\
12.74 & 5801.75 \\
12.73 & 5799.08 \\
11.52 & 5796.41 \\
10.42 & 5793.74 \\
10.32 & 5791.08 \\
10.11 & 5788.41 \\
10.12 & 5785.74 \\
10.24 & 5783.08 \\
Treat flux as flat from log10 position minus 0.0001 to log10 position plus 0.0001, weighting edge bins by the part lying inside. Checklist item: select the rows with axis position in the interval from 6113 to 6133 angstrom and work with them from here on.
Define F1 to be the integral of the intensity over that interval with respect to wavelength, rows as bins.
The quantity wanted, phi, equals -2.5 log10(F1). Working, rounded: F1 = 234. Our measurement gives -5.92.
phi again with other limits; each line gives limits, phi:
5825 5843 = -5.80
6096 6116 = -5.85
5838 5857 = -5.85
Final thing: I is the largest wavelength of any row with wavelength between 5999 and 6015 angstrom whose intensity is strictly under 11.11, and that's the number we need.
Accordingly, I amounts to 6011.17 angstrom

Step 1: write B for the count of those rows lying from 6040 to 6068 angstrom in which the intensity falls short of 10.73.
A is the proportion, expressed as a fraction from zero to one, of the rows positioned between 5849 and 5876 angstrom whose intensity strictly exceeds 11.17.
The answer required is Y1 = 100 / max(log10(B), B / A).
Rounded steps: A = 0.20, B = 2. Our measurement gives 10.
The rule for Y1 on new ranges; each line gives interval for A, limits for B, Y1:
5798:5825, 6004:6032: 17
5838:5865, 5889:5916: 6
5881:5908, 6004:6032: 0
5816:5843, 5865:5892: 10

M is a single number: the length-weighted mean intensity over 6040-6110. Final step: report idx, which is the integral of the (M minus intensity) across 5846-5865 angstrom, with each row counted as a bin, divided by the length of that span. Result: 0.26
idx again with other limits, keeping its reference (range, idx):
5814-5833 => 0.17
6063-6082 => -0.13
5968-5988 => 0.58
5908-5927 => 0.04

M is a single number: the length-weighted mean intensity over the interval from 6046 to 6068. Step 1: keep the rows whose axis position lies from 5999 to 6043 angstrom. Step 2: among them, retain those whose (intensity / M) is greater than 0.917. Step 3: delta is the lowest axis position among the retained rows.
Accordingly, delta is 6002.87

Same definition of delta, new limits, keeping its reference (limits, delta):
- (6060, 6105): 6061.21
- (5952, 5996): 5958.81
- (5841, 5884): 5841.97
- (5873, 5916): 5874.34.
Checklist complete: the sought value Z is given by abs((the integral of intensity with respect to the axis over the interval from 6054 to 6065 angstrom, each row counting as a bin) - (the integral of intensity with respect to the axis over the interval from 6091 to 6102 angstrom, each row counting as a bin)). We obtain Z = 15.9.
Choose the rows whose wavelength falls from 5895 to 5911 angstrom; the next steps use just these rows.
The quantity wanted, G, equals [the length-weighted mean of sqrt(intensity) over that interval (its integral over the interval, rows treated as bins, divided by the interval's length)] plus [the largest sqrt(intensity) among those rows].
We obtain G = 6.24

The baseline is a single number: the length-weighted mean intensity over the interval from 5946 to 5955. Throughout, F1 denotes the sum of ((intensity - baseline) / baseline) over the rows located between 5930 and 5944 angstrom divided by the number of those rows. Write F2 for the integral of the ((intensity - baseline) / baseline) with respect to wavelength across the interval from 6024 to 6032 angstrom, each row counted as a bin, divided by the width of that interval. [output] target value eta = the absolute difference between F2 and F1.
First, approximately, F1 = 0.029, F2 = 0.083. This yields 0.05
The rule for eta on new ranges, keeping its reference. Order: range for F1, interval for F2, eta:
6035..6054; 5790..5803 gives 0.04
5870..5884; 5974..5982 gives 0.05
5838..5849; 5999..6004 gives 0.02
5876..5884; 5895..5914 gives 0.19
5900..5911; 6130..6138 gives 0.11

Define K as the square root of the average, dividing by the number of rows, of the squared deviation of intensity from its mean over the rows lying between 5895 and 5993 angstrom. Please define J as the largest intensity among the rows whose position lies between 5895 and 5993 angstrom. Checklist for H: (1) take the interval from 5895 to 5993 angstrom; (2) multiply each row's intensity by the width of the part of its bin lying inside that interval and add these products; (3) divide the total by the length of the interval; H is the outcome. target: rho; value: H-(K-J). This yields 21.7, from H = 10.7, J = 11.96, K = 0.91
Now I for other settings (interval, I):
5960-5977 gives 5975.29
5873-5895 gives 5893.31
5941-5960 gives 5958.81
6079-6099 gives 6097.60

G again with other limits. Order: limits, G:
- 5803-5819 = 6.84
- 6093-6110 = 6.60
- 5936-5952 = 6.76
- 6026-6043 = 6.87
